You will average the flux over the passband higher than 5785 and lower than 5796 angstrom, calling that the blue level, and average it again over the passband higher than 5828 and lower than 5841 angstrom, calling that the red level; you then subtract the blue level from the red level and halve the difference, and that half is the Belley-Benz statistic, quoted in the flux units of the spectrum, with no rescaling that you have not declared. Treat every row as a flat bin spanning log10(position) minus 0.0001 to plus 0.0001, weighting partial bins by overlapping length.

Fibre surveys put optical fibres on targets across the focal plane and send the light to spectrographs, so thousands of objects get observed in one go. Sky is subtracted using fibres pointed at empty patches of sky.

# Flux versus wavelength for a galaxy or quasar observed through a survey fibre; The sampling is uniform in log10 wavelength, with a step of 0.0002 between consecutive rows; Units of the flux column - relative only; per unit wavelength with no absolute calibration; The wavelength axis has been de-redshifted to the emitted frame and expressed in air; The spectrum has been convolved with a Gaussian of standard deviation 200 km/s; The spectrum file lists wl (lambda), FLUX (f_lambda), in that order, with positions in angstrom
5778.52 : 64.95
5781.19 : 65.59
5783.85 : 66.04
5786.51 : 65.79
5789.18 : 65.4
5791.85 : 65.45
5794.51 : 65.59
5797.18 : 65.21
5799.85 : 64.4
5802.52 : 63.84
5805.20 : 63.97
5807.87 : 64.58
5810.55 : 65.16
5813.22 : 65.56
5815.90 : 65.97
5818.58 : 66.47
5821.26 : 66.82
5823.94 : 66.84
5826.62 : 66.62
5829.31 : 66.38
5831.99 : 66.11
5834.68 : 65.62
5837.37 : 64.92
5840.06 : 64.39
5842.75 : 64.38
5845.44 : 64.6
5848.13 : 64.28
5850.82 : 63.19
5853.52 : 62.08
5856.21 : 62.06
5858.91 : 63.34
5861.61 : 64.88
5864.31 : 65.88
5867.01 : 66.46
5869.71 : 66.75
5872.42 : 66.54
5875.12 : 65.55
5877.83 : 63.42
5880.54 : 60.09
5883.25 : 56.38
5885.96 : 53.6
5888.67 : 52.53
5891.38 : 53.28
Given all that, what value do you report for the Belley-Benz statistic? 0.0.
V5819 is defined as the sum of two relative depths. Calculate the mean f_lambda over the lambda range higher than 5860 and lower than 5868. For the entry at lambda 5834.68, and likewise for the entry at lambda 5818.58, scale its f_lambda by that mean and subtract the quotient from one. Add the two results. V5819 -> -0.01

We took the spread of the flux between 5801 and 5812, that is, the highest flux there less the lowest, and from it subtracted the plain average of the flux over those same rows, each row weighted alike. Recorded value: -63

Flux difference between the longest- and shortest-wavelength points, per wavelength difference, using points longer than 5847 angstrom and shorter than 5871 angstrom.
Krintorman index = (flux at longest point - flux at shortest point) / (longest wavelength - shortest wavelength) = 0.11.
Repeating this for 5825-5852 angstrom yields -0.14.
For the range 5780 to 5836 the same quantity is 0.00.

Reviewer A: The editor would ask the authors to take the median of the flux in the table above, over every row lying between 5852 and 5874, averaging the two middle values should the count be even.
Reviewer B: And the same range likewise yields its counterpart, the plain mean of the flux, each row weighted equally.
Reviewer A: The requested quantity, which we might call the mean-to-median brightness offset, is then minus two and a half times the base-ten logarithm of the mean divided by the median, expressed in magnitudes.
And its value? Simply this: 0.011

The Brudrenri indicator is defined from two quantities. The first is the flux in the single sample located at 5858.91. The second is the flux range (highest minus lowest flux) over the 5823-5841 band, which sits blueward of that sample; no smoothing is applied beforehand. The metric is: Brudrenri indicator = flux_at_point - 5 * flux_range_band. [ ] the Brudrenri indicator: 51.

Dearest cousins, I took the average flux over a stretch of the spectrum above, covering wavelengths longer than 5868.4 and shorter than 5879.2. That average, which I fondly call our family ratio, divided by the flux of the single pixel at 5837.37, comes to 1.01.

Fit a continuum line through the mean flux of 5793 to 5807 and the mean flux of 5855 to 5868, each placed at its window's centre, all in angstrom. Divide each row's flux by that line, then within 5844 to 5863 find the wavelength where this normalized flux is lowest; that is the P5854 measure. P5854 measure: 5856.21 angstrom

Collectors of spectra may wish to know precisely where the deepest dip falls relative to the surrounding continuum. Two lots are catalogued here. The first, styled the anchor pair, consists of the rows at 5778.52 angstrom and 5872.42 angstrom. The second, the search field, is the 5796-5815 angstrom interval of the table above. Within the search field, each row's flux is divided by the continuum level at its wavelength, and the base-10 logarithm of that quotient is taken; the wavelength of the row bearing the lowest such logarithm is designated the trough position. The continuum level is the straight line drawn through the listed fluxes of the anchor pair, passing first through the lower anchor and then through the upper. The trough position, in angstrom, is 5802.52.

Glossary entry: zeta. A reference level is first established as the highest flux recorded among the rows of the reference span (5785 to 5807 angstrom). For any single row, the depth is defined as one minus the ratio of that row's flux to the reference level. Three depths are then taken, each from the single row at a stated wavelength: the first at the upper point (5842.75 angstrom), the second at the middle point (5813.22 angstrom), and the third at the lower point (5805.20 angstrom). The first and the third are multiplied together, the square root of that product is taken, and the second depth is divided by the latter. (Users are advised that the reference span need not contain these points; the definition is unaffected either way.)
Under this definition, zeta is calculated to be 0.1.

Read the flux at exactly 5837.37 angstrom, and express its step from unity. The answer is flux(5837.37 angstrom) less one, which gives 63.9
